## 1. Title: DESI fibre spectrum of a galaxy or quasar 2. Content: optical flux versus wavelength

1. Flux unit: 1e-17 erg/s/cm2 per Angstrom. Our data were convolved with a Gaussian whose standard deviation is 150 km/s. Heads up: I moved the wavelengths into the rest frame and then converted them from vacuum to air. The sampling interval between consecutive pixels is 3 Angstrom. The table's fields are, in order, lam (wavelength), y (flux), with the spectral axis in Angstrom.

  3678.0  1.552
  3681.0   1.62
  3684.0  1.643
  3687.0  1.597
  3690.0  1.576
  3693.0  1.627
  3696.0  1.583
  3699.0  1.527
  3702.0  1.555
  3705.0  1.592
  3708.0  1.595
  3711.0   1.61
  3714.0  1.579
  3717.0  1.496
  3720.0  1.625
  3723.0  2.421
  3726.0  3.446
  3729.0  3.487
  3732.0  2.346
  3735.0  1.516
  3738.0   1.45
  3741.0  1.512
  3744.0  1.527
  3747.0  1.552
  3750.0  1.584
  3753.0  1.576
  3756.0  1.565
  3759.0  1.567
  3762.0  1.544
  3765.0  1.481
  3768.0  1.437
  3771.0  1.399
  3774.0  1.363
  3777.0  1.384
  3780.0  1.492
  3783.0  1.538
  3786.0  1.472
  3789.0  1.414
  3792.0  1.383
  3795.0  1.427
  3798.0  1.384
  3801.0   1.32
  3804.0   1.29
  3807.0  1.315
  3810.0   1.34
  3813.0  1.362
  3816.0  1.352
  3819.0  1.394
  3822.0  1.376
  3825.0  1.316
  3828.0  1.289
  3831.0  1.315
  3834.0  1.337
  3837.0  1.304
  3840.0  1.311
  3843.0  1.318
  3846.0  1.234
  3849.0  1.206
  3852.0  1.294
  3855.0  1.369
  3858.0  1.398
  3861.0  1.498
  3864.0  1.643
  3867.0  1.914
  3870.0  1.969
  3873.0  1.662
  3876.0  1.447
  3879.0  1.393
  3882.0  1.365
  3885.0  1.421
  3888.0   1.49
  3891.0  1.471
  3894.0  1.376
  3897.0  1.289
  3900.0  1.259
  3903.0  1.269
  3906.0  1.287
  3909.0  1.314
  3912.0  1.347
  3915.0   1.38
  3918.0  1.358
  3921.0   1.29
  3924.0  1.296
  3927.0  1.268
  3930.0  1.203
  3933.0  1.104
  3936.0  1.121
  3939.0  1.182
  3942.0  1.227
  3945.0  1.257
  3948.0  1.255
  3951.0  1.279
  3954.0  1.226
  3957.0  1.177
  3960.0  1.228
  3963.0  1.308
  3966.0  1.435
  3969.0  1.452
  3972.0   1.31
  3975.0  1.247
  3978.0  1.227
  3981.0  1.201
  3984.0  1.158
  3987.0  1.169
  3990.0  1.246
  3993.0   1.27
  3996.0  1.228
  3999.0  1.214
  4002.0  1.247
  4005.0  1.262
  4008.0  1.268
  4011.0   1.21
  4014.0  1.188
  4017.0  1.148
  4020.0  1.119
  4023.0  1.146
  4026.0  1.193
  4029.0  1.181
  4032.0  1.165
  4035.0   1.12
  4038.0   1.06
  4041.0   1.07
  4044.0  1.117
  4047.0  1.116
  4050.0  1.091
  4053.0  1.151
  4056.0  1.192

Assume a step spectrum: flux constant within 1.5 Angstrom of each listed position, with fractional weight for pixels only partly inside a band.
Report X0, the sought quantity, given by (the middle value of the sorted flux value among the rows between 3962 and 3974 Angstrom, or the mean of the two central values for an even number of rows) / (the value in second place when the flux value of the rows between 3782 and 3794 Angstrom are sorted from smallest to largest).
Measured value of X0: 0.97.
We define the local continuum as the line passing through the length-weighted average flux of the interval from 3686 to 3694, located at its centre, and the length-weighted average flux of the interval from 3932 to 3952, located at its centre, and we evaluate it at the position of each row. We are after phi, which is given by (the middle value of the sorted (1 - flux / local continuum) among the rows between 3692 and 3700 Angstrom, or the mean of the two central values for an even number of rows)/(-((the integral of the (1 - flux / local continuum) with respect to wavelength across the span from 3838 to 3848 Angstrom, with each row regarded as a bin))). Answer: -0.01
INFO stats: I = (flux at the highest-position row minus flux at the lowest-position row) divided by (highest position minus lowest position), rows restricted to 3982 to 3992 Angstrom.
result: 0.015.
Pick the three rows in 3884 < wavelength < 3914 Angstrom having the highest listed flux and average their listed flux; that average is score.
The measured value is 1.46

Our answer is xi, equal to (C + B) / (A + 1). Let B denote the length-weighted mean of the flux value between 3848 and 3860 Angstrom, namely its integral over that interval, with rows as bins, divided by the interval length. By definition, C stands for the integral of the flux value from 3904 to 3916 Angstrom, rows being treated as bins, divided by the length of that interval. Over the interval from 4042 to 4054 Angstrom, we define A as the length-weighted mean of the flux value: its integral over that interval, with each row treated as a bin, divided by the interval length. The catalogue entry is 1.26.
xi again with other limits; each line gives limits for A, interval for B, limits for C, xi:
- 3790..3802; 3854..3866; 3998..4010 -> 1.15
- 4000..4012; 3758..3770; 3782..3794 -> 1.31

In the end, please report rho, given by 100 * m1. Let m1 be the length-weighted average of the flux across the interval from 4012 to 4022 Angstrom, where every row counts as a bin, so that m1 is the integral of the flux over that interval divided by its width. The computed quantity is 115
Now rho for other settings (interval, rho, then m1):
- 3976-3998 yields 121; 1.21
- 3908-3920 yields 135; 1.35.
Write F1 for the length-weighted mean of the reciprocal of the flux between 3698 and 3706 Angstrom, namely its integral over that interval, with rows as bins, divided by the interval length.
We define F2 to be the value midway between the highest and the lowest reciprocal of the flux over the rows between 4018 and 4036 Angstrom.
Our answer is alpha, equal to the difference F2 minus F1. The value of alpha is 0.22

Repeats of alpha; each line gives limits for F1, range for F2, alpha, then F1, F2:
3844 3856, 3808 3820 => -0.06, 0.79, 0.73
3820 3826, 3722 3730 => -0.39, 0.74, 0.35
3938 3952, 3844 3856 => -0.03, 0.81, 0.78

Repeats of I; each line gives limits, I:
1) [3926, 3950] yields -0.001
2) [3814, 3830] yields -0.005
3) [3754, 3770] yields -0.011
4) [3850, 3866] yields 0.029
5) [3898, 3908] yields 0.005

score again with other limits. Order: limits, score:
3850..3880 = 1.85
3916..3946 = 1.31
